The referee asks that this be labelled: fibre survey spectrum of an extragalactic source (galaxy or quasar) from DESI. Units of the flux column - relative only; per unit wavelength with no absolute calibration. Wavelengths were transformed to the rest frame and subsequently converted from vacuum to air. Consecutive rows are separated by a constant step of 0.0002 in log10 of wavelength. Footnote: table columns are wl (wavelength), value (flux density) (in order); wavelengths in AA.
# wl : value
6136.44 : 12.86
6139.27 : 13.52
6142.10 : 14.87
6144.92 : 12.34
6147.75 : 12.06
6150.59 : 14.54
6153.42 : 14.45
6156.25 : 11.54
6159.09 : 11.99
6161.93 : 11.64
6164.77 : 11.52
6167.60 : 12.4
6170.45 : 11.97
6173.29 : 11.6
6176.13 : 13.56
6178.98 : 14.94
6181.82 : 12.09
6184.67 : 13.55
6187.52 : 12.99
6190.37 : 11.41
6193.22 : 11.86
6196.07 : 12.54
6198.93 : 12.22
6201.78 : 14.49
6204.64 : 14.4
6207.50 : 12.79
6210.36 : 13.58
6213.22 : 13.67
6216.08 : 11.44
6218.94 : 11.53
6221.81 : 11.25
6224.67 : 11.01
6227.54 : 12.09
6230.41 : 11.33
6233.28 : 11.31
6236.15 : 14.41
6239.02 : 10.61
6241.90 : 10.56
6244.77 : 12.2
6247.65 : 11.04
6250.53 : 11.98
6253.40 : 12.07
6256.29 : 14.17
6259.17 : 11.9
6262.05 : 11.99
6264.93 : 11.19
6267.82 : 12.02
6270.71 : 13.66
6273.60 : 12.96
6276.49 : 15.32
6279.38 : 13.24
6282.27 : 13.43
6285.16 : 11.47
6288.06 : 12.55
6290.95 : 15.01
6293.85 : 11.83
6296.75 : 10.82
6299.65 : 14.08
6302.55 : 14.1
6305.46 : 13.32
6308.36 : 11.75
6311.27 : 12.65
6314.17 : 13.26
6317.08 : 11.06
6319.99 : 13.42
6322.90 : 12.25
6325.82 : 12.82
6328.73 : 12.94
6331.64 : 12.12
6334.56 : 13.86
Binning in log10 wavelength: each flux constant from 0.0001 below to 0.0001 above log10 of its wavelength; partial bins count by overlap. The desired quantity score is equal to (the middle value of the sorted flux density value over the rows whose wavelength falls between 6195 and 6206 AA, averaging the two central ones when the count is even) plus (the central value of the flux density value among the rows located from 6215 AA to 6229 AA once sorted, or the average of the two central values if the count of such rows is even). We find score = 24.9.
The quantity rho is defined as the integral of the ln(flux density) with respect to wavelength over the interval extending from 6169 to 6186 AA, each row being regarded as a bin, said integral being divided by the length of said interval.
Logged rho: 2.56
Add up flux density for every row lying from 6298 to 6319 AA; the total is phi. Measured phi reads 90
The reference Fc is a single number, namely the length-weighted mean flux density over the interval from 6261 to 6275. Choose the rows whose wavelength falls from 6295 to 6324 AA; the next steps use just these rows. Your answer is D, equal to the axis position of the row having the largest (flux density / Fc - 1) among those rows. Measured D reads 6302.55 AA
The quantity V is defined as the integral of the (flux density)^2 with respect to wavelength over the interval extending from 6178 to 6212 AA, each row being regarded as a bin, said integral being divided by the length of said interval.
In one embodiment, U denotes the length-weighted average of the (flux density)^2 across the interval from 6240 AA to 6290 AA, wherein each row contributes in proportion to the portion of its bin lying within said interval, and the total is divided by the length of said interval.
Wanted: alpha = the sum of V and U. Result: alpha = 328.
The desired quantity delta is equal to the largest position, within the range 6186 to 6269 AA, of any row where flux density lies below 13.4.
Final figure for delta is 6267.82 AA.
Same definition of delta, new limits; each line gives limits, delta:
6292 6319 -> 6317.08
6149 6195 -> 6193.22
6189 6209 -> 6207.50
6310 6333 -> 6331.64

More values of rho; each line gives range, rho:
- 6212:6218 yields 2.52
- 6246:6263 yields 2.50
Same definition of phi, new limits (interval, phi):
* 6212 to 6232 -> 82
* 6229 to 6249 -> 81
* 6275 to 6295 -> 93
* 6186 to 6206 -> 90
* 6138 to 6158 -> 93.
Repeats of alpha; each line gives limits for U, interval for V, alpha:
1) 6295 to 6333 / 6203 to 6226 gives 318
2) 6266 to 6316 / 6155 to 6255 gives 322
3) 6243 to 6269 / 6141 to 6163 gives 315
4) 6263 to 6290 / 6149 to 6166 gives 329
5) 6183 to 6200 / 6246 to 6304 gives 319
